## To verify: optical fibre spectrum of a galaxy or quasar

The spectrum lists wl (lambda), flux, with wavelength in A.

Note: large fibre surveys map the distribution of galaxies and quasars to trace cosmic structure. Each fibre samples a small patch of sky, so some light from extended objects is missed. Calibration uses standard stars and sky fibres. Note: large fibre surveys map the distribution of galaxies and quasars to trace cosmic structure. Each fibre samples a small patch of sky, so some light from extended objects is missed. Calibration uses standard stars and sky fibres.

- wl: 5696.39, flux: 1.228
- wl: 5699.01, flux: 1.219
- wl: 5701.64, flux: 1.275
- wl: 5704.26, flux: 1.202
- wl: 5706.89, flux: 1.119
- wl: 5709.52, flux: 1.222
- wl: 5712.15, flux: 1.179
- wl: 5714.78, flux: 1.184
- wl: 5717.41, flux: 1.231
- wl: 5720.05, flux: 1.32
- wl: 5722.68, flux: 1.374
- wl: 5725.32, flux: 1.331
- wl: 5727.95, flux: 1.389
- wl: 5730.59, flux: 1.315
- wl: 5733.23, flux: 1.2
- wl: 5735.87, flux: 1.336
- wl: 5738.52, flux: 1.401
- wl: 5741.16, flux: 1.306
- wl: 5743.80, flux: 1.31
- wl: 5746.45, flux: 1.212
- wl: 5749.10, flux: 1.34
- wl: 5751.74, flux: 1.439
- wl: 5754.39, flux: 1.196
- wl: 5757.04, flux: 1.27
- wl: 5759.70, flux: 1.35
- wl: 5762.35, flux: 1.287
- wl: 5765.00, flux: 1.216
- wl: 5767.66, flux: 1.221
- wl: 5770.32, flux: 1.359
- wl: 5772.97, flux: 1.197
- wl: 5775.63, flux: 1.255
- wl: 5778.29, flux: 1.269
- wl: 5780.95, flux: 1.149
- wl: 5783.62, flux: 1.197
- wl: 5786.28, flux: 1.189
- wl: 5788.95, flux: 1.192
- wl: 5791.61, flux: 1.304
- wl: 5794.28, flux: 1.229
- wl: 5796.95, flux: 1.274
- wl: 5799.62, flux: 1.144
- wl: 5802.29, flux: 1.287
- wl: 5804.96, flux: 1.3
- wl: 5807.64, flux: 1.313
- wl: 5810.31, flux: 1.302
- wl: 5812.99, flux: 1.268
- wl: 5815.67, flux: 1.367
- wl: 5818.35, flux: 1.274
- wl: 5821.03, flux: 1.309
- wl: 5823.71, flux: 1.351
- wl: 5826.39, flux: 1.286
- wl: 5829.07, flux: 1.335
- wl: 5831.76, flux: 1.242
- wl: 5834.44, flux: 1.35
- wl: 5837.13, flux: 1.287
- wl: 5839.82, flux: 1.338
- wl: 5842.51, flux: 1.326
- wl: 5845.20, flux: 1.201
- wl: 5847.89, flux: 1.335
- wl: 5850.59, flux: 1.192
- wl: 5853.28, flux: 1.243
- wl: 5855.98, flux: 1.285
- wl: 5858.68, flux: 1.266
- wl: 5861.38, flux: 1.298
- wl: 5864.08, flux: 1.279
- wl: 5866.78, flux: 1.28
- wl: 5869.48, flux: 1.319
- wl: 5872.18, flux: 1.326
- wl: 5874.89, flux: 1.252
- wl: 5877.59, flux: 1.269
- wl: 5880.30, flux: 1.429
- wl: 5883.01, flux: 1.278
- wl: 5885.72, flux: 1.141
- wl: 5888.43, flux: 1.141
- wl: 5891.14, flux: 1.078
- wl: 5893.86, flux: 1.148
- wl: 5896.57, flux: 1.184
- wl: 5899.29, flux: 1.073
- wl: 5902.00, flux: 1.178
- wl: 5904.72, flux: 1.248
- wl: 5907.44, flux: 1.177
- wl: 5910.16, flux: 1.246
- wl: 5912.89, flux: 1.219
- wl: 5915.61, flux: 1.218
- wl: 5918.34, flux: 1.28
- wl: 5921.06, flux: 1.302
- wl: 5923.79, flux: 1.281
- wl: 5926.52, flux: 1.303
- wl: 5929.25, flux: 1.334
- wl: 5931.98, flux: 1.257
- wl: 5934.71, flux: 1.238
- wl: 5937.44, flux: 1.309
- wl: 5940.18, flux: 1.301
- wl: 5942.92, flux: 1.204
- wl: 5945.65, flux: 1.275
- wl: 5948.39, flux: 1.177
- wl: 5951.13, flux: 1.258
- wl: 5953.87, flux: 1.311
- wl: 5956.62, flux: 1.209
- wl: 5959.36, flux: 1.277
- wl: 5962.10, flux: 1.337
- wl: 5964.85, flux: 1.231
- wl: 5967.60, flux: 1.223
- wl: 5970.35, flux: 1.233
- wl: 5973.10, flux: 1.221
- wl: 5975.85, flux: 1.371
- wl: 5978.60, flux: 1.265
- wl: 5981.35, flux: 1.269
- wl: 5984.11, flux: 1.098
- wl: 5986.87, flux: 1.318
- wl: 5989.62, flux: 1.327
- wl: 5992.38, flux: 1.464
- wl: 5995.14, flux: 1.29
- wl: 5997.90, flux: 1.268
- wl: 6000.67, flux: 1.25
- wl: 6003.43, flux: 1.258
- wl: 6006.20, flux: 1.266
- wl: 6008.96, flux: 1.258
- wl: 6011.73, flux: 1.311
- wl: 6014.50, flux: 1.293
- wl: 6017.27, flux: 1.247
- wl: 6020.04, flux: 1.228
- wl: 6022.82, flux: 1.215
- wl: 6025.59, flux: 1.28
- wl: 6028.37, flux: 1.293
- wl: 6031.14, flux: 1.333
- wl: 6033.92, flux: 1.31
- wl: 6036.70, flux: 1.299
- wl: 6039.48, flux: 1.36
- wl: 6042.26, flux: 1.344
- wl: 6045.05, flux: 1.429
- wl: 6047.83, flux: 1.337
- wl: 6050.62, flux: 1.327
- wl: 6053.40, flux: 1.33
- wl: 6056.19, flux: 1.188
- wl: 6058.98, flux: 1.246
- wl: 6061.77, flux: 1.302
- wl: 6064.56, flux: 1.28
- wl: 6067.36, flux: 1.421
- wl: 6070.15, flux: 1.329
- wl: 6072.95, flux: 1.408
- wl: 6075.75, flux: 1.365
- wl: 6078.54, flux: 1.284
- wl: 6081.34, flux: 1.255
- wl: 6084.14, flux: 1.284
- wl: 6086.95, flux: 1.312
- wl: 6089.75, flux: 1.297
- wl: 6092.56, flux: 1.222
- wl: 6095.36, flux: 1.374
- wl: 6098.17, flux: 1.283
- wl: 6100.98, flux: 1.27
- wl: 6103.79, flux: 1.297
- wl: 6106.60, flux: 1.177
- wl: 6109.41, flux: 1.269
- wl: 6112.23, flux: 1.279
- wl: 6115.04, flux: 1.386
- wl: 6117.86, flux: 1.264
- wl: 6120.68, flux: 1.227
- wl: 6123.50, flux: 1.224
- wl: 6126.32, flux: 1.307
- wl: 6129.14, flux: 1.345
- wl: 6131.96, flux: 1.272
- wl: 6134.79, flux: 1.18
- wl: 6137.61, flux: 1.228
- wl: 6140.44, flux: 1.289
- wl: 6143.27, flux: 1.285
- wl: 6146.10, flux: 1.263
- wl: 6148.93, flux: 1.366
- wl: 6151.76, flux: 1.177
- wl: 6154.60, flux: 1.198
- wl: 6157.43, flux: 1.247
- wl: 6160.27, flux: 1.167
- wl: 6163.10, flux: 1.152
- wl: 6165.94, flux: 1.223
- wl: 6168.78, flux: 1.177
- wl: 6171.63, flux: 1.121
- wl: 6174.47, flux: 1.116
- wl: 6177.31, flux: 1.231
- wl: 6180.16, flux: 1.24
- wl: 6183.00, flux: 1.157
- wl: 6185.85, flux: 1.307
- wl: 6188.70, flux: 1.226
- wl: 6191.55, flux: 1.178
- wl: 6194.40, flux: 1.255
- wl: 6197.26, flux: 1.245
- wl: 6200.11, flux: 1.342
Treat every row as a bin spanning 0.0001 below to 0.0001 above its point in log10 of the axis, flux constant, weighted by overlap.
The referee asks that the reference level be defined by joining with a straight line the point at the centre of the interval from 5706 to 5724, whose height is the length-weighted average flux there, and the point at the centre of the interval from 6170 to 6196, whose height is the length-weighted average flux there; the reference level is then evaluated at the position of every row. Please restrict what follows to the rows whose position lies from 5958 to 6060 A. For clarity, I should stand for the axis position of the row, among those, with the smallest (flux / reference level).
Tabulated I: 5984.11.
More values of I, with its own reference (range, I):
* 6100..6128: 6106.60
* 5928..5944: 5942.92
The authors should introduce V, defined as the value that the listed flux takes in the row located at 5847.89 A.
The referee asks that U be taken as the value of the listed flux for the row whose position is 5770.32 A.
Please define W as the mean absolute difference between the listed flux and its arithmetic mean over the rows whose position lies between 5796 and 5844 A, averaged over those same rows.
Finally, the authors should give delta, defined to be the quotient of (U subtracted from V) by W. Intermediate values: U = 1.359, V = 1.335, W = 0.0352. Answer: -1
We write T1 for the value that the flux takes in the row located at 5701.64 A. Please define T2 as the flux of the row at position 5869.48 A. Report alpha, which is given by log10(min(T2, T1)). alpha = 0.11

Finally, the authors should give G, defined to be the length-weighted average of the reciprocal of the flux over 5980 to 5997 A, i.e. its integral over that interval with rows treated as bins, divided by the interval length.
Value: 0.778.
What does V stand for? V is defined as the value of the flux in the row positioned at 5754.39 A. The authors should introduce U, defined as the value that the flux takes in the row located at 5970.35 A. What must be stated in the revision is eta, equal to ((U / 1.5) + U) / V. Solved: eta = 1.72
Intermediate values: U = 1.233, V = 1.196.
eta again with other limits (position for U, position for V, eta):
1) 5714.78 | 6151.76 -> 1.68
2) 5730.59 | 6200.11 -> 1.63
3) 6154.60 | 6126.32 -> 1.53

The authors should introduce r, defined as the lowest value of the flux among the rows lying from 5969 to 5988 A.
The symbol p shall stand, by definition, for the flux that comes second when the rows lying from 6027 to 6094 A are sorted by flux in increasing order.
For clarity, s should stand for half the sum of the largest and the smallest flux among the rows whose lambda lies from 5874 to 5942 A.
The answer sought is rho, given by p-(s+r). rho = -1.13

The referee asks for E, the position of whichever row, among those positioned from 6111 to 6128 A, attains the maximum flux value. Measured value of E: 6115.04 A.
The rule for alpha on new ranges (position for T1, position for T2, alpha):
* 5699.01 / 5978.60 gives 0.09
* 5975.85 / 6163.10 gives 0.06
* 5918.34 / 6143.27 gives 0.11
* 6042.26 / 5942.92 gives 0.08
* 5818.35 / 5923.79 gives 0.11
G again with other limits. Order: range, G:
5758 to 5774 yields 0.787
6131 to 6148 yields 0.797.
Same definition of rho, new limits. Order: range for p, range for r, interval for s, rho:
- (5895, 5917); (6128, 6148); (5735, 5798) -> -1.30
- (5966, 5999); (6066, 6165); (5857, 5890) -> -1.22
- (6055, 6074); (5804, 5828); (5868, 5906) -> -1.27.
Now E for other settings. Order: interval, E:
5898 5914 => 5904.72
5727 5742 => 5738.52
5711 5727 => 5722.68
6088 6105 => 6095.36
